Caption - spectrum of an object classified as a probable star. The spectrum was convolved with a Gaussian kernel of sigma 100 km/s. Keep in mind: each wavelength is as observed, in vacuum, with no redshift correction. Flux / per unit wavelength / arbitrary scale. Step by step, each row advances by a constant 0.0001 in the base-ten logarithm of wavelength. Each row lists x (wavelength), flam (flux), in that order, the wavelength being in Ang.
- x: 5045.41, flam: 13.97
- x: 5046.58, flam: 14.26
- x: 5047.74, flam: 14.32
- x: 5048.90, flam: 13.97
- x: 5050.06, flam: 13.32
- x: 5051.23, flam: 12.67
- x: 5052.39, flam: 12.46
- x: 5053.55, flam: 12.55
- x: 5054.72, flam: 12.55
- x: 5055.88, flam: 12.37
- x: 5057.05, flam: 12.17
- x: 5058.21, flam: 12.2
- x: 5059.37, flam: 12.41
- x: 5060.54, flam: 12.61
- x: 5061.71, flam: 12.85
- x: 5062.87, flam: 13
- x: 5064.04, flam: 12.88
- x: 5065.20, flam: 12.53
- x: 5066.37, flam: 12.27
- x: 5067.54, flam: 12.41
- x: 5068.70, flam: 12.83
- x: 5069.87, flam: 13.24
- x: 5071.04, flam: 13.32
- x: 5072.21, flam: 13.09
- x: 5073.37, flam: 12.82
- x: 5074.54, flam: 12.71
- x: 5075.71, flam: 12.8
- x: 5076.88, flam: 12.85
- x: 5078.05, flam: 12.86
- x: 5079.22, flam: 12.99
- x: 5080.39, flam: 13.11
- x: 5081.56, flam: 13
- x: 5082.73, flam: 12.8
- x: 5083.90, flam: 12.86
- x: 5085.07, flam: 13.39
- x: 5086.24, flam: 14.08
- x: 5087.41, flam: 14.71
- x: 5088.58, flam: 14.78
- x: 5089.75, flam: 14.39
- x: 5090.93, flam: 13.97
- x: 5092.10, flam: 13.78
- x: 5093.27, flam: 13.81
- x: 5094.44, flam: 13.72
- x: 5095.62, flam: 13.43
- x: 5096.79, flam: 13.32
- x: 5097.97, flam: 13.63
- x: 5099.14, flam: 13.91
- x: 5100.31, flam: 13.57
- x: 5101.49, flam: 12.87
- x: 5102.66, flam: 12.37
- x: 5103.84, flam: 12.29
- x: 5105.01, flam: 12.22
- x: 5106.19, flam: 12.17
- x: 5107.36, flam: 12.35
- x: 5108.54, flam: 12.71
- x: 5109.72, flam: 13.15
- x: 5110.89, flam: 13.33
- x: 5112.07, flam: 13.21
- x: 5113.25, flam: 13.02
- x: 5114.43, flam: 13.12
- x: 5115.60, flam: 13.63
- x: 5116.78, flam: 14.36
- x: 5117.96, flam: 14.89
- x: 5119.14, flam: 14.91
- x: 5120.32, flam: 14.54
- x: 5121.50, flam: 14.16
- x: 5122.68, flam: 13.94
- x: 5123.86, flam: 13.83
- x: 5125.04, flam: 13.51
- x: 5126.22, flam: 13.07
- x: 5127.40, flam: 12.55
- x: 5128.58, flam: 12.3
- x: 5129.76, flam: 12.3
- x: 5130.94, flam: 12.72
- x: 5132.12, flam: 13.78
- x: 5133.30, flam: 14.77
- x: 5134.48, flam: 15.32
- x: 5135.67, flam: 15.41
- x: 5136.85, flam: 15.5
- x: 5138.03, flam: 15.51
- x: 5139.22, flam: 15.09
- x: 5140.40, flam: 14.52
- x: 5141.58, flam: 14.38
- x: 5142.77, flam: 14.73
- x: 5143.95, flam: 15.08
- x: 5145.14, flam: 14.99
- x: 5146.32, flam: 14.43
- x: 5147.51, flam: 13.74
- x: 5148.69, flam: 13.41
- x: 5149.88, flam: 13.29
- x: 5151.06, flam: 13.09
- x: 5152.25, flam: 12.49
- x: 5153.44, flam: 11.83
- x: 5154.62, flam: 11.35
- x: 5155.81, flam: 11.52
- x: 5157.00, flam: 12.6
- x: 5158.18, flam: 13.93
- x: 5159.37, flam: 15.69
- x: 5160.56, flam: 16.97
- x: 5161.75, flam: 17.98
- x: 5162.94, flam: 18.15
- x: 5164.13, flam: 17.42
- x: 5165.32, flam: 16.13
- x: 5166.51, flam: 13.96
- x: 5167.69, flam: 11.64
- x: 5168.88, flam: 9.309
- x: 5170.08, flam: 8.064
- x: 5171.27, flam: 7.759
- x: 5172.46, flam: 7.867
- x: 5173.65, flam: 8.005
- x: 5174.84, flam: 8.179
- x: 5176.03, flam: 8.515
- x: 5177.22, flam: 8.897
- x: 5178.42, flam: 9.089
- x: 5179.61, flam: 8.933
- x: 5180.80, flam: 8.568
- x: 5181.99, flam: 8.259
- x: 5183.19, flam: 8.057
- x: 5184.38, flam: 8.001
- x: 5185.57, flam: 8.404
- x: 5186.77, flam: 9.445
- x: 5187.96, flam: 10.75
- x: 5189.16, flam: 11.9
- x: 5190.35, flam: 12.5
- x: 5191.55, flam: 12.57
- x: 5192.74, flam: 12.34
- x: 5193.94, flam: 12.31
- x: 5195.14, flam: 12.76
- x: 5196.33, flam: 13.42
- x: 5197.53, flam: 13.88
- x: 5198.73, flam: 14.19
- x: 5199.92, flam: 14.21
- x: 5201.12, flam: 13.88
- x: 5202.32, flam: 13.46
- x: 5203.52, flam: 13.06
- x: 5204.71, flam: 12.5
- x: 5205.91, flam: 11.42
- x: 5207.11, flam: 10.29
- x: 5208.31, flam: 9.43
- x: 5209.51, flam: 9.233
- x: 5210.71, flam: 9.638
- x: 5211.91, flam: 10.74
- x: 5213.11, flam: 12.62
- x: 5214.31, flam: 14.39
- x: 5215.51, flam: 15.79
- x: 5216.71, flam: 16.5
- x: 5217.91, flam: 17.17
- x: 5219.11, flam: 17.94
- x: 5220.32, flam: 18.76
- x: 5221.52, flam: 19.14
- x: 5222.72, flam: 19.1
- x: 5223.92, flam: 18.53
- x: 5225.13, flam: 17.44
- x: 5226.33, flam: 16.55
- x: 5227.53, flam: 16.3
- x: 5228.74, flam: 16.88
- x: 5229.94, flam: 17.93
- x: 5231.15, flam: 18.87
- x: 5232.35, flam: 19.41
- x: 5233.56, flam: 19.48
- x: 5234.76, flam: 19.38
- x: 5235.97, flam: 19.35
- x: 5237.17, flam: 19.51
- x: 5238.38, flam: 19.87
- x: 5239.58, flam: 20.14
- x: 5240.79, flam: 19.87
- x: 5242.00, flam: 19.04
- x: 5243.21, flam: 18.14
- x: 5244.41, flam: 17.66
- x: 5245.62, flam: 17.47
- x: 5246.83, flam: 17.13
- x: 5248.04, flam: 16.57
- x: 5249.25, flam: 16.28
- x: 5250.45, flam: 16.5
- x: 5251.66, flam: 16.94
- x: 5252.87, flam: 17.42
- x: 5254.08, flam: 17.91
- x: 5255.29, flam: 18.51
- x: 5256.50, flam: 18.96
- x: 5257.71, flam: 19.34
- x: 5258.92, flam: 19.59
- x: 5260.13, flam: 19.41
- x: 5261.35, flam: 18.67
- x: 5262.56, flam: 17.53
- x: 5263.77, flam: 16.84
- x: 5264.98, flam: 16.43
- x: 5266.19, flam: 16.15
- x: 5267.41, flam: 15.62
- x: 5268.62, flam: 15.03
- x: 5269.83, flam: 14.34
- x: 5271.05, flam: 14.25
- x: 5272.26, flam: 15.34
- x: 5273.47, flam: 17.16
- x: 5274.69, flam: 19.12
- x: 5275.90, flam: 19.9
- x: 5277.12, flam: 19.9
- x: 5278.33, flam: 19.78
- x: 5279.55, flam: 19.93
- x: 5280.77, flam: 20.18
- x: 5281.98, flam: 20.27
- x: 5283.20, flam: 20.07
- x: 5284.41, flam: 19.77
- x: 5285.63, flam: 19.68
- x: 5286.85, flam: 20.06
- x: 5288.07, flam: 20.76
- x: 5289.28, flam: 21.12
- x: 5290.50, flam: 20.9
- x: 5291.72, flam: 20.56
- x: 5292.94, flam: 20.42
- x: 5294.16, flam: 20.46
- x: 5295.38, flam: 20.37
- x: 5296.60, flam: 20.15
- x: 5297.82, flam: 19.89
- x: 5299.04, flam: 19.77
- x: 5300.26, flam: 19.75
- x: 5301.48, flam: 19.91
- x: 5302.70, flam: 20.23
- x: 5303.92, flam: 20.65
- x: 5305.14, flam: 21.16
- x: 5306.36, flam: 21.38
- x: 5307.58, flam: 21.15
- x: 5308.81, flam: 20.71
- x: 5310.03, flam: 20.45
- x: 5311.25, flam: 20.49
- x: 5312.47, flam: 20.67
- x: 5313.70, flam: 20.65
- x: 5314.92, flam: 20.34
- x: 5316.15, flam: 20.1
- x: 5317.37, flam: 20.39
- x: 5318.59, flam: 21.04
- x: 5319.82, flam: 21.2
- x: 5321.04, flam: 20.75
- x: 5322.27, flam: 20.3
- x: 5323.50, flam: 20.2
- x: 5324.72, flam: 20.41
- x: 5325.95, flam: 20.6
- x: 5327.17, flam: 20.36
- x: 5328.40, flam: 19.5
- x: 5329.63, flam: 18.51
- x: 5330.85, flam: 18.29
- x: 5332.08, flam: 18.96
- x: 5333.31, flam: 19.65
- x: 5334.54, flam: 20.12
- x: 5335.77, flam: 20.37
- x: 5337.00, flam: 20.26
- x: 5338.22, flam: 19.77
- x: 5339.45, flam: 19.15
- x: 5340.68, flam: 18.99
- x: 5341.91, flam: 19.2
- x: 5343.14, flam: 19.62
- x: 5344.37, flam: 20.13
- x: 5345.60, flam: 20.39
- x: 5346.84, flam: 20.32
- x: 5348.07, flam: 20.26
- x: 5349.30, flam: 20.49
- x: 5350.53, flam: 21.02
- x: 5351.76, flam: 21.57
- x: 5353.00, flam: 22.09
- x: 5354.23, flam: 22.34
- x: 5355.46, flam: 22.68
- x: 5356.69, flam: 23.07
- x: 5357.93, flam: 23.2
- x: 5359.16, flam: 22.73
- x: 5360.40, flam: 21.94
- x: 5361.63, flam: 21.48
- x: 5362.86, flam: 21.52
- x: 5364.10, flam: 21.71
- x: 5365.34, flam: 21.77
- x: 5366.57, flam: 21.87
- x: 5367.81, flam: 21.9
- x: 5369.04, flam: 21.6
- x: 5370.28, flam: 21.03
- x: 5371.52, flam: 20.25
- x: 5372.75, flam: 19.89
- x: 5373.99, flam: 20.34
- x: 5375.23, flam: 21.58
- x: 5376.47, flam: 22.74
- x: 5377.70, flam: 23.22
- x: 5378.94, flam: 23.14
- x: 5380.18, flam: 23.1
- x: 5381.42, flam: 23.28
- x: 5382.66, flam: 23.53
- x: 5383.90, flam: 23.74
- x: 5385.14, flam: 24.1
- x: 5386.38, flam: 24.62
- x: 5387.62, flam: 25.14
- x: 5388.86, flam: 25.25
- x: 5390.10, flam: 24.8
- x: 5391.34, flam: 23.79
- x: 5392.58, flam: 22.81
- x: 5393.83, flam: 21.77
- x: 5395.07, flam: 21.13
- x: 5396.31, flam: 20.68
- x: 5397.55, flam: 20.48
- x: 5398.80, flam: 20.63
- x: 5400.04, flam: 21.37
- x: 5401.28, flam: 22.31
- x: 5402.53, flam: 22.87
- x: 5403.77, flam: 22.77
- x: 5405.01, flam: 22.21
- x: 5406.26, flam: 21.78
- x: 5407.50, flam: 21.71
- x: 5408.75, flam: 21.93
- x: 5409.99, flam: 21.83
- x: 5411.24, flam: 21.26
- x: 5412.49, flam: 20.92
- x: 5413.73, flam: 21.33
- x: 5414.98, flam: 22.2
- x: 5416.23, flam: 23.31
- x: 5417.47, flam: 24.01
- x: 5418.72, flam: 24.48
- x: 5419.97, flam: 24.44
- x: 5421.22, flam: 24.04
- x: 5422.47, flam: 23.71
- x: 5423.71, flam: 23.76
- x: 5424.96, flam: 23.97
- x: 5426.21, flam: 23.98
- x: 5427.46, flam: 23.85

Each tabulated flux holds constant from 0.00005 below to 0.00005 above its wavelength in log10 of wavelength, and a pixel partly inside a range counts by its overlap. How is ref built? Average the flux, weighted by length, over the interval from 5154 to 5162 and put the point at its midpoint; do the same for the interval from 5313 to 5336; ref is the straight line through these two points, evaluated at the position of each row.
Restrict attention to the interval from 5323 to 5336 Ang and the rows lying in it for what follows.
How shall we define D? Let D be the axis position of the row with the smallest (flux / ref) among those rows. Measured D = 5330.85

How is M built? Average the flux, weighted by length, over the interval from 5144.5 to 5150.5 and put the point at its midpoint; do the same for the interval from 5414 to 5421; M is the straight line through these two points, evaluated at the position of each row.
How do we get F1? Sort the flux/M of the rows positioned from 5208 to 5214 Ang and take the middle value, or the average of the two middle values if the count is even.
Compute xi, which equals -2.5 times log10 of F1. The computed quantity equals 0.57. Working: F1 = 0.59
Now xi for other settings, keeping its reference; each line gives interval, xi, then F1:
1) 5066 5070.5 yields -0.13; 1.13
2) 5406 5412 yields 0.07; 0.94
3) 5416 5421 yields -0.03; 1.03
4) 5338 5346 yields 0.07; 0.94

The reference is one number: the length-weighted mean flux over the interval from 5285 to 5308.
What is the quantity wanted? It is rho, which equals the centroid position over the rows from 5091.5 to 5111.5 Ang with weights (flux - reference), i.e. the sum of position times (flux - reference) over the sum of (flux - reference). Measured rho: 5101.8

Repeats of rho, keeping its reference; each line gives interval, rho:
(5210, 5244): 5220.4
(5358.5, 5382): 5371.7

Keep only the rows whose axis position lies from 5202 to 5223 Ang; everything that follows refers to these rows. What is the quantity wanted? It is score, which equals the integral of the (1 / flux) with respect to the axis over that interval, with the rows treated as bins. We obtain 1.6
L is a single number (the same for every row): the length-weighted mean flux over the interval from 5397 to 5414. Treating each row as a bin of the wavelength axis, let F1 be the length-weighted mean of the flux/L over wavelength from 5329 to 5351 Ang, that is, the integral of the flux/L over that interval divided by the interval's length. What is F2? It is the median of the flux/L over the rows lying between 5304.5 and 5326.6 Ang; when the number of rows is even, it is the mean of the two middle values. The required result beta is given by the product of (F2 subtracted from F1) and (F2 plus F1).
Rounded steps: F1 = 0.91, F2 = 0.95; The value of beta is -0.1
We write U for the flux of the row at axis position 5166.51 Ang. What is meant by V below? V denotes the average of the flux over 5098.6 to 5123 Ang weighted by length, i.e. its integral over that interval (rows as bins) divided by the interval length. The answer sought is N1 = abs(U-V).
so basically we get 0.6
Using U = 13.96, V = 13.4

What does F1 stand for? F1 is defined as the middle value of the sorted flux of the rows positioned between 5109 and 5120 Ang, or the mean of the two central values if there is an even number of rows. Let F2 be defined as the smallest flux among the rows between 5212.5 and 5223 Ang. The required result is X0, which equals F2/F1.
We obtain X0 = 0.95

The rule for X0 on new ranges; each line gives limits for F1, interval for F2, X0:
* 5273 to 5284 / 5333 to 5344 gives 0.95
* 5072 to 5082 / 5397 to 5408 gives 1.59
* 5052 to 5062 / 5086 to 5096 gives 1.08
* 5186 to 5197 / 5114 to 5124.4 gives 1.06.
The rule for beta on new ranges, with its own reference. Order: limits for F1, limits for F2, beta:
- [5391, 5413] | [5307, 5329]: 0.1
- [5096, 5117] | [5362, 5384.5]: -0.7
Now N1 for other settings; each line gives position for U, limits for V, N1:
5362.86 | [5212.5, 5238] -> 3.8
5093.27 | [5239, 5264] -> 4.3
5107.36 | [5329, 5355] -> 7.7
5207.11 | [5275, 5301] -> 9.9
